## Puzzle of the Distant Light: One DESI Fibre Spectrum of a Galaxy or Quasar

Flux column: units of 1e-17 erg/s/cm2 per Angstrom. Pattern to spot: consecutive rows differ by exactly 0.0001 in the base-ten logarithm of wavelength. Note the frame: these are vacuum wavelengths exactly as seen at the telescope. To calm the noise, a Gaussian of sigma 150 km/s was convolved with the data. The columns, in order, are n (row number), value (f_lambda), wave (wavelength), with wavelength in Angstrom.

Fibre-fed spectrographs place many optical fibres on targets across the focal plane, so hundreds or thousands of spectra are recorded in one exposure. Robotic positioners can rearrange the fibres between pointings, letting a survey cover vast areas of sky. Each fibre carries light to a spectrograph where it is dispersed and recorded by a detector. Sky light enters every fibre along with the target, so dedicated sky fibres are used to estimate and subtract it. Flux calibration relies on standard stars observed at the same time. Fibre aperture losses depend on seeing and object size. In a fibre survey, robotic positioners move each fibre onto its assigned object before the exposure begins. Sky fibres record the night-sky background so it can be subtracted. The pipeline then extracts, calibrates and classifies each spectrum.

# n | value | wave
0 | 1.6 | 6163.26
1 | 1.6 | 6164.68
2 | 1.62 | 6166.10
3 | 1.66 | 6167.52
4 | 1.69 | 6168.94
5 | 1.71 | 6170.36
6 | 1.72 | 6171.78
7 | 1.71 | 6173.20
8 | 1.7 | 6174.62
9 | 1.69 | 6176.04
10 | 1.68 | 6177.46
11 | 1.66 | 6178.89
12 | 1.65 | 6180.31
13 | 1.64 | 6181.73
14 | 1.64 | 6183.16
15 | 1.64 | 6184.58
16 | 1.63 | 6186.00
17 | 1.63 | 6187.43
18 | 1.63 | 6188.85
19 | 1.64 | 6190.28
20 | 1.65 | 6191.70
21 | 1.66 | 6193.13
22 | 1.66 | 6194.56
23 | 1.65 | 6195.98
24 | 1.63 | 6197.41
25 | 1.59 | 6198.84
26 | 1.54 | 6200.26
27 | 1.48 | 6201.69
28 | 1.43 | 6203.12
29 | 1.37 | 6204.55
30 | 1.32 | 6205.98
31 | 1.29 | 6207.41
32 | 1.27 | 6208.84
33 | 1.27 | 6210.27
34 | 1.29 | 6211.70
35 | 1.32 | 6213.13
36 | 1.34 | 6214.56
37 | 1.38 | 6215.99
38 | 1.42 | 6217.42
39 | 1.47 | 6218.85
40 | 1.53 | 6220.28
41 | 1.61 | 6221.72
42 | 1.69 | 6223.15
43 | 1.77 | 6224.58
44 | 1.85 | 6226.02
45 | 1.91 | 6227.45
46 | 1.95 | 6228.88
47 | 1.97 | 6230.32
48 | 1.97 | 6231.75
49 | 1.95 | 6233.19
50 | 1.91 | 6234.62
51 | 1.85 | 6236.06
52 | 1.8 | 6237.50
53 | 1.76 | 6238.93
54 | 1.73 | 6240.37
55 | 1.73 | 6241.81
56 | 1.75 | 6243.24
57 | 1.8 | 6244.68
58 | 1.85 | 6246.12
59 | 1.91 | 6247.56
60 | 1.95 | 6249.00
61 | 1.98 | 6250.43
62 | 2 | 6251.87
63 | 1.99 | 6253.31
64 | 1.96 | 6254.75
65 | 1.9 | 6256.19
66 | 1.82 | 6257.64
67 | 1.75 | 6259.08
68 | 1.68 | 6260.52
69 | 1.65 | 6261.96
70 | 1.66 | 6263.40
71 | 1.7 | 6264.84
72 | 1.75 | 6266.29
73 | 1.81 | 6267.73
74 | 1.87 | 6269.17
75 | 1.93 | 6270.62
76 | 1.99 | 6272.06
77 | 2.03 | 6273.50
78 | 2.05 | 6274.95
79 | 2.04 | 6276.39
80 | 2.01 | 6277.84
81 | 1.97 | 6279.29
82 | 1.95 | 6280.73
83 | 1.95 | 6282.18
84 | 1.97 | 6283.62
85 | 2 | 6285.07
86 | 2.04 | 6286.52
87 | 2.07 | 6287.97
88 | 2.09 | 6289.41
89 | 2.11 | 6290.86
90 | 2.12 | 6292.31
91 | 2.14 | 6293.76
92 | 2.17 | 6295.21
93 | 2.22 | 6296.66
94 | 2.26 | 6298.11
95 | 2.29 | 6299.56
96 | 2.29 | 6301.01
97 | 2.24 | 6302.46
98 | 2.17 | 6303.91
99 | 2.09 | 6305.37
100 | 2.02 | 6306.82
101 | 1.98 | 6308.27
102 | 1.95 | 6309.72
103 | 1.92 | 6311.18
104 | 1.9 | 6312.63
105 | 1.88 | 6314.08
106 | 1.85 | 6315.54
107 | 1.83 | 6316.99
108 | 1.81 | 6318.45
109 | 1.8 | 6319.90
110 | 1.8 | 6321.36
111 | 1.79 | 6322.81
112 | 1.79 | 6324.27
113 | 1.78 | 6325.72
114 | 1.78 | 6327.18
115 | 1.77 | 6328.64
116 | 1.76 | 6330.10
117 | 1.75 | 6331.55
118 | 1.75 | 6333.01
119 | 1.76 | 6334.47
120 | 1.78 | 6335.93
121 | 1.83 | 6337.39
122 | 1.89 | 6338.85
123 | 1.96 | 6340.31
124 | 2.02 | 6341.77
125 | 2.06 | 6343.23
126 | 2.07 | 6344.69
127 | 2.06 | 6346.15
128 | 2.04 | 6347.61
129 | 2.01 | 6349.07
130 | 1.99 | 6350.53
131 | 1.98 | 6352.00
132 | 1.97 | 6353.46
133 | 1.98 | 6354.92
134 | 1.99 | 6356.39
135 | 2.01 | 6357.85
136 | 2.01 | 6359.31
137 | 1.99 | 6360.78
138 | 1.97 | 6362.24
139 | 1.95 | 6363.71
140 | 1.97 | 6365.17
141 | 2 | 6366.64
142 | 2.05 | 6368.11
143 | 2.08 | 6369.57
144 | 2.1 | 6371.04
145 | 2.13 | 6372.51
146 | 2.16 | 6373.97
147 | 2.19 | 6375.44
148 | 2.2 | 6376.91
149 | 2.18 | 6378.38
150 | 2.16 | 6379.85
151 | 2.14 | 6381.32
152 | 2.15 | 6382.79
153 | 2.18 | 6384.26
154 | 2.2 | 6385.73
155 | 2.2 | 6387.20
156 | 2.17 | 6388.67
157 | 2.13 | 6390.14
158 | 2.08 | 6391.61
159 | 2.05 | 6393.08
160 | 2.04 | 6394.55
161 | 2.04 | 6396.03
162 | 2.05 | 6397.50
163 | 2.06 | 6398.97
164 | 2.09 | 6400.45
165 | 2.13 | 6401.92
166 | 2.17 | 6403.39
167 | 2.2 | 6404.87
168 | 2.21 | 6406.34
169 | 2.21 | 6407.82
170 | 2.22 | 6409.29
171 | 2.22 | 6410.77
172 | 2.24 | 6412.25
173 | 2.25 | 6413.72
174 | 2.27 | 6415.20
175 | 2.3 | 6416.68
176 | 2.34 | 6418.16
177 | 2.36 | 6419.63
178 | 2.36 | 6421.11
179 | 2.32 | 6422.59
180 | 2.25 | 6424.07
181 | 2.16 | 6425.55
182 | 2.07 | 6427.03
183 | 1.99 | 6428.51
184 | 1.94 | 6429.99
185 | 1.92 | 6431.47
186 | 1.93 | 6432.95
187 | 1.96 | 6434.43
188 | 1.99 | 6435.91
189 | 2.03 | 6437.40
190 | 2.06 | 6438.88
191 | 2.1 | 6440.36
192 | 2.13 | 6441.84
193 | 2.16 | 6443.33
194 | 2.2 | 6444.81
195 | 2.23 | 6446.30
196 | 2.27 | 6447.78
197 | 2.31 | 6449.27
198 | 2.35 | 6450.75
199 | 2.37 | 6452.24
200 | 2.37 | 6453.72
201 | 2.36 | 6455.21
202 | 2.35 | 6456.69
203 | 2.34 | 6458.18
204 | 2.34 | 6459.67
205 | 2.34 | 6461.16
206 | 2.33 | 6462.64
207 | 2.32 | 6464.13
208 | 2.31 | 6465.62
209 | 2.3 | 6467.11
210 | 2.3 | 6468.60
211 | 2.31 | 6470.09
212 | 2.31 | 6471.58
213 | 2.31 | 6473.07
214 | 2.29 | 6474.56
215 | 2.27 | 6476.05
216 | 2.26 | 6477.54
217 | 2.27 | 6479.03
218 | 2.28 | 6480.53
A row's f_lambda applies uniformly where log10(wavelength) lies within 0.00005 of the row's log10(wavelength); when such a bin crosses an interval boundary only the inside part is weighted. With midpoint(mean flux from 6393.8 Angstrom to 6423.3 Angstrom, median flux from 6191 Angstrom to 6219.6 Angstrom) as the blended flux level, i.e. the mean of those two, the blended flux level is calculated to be 1.81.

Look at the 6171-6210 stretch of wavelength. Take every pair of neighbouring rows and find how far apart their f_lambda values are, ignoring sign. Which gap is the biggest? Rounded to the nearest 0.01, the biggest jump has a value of 0.06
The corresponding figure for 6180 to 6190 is 0.01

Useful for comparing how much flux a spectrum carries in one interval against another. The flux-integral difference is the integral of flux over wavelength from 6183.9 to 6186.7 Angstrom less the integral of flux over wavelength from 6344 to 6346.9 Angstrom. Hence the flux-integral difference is -1.4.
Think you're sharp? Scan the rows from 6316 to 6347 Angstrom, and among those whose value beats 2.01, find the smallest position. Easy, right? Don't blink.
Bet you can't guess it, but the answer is 6341.77 Angstrom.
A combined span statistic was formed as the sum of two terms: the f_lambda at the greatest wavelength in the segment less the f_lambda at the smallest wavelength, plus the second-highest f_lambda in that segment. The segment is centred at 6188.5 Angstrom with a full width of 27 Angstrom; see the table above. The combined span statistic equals 1.47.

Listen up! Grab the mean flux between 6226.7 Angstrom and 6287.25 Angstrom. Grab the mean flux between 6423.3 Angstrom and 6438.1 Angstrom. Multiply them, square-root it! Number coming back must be 2.0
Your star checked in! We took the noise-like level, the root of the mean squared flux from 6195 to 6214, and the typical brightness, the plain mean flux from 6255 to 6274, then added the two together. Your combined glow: 3.24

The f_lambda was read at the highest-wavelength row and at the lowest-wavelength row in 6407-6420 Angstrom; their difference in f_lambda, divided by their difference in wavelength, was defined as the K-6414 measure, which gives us 0.013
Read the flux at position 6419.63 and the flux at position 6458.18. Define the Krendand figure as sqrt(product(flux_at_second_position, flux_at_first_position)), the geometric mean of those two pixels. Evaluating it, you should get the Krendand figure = 2.35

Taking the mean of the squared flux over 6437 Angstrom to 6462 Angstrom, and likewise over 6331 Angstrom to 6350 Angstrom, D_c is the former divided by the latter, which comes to 1.37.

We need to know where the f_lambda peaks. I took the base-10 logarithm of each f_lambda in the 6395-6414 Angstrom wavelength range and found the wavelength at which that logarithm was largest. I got 6413.72 Angstrom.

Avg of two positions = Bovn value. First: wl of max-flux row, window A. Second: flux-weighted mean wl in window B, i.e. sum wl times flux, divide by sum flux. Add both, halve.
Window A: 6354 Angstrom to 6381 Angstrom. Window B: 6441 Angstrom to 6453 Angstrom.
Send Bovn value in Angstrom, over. 6412.0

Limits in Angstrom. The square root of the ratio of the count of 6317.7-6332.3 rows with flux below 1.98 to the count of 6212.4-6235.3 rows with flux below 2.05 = 0.8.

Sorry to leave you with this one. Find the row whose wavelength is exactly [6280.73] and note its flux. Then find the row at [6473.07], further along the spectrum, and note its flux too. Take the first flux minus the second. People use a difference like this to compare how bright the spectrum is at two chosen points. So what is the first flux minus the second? -0.36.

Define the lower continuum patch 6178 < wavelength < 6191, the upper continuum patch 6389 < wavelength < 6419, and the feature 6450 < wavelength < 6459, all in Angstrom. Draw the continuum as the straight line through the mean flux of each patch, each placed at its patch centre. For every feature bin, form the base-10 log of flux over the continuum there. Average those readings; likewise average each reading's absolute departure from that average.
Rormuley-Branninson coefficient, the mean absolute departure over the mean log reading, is 0.2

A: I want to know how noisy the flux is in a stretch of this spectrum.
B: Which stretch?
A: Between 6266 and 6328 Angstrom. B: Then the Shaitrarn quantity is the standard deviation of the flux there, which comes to 0.15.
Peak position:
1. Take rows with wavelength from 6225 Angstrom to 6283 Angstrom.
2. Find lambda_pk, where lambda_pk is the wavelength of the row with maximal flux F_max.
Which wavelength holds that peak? 6274.95 Angstrom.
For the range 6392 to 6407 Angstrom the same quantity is 6406.34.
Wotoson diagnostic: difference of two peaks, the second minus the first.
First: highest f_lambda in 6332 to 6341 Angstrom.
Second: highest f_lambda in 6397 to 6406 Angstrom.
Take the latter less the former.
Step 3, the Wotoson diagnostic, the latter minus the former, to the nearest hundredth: 0.24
